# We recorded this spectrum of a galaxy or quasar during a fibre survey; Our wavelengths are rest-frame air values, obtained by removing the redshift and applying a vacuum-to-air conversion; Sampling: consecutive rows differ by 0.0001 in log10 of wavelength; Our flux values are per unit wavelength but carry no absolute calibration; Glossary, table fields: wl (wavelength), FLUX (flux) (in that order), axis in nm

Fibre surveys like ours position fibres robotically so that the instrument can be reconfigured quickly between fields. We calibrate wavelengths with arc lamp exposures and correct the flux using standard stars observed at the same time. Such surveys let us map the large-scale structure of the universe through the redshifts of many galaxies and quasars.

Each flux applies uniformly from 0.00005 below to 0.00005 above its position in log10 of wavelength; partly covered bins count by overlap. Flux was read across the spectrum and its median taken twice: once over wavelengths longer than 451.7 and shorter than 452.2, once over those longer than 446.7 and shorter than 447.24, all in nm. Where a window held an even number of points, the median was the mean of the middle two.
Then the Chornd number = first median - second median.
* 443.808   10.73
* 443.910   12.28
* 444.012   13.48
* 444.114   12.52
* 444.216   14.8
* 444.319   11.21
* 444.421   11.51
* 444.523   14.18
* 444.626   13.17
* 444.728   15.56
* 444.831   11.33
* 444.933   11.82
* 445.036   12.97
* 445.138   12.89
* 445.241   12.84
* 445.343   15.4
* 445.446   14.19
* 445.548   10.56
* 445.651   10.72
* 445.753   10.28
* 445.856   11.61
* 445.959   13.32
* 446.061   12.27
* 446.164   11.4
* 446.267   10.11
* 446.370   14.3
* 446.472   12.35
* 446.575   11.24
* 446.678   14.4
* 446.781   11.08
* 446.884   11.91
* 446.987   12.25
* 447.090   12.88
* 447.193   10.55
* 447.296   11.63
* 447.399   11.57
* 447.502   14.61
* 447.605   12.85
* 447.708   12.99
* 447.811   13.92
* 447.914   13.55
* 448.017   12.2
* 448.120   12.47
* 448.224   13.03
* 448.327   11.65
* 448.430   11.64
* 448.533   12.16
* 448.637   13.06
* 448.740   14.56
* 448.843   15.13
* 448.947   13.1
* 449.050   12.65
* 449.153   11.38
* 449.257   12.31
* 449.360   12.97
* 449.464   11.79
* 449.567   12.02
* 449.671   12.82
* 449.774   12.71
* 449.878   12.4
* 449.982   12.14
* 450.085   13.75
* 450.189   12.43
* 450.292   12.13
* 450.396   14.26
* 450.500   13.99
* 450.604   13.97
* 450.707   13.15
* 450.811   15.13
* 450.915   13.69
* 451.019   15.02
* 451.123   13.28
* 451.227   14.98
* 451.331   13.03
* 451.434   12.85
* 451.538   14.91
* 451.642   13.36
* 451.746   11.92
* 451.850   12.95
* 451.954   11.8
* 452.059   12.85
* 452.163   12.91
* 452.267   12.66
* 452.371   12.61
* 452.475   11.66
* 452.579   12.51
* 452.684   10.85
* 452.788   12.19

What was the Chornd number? 0.9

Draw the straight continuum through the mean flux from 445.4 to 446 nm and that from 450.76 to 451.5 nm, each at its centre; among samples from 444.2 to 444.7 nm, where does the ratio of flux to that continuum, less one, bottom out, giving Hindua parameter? 444.319 nm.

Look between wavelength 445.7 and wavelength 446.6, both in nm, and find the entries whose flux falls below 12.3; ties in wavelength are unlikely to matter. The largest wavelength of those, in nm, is 446.575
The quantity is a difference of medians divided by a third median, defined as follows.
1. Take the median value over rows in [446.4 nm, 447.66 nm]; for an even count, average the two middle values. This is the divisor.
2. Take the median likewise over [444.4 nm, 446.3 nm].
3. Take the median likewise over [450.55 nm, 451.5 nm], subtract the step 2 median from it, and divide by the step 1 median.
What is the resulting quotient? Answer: 0.12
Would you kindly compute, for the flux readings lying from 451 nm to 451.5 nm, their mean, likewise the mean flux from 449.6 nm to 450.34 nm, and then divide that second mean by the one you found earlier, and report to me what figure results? 0.91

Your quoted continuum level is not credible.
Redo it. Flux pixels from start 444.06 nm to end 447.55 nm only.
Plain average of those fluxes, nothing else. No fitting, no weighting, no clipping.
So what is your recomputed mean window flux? 12.5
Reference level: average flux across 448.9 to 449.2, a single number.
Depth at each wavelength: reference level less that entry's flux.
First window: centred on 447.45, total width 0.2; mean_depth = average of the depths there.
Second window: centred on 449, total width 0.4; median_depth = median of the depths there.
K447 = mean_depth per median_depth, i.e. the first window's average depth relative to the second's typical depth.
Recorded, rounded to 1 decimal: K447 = 1.4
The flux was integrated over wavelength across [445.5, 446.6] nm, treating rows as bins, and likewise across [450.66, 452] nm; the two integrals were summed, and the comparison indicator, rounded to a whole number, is 31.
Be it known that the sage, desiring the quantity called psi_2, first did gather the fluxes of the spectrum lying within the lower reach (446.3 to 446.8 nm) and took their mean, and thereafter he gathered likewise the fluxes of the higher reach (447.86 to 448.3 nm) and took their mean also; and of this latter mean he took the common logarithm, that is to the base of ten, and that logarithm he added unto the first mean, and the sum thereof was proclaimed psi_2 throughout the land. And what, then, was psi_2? 13.8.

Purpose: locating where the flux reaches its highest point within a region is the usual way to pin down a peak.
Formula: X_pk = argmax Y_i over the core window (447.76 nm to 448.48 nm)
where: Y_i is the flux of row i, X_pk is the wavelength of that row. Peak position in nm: 447.811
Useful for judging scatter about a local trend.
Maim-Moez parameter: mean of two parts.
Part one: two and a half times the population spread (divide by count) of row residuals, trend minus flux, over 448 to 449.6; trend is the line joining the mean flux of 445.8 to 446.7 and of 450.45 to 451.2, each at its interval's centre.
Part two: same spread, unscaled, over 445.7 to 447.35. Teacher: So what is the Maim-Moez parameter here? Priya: 1.89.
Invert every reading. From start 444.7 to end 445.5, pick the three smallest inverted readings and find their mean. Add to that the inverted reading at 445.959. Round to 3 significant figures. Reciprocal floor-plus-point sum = 0.142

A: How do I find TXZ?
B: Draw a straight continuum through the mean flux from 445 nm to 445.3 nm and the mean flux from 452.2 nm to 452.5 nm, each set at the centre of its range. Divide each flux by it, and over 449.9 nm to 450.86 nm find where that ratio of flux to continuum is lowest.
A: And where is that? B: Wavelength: 449.982 nm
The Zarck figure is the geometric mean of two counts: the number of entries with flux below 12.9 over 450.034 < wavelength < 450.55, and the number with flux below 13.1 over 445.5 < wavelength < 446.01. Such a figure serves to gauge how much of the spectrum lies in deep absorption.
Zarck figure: 2.8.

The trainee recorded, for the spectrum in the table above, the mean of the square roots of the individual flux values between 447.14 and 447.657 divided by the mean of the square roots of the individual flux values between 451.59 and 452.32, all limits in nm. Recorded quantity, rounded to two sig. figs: 0.98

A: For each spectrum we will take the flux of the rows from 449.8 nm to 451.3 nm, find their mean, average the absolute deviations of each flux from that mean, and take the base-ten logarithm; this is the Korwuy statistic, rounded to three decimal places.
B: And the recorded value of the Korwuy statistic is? -0.064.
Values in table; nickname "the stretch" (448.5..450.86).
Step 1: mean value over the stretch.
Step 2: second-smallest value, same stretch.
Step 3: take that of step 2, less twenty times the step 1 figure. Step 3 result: -249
